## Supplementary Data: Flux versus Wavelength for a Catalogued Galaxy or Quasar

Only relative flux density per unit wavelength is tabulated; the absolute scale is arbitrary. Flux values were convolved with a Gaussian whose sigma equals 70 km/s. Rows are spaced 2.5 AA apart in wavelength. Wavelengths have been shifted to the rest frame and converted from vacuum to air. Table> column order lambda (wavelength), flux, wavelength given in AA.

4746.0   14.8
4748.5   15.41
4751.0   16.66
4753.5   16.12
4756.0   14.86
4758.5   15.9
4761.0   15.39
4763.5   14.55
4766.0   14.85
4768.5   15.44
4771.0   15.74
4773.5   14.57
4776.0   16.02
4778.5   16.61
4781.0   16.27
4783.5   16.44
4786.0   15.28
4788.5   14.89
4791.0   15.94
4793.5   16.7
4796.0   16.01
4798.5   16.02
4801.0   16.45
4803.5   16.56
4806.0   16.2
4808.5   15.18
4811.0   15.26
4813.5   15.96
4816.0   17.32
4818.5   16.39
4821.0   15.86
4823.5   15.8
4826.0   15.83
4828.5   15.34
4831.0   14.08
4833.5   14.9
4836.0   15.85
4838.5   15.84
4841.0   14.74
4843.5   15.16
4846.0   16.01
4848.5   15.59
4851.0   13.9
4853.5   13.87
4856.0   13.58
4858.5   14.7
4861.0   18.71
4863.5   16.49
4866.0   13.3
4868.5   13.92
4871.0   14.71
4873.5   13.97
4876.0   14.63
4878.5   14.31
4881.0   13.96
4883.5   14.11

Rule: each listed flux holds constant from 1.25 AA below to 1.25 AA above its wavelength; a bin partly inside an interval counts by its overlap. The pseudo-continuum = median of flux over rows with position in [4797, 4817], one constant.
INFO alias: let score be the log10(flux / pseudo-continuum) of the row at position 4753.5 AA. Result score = 0.00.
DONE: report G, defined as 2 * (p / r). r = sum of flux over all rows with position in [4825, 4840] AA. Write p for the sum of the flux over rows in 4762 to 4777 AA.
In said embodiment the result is 1.99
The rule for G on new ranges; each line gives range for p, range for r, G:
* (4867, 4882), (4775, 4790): 1.79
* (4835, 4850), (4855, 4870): 2.05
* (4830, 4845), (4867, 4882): 2.12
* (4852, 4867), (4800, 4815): 1.90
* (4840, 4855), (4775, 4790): 1.87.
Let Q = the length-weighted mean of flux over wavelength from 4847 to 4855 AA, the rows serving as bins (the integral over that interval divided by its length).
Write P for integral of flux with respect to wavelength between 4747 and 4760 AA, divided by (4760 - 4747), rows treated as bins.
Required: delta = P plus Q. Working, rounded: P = 15.8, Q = 14.5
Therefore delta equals 30.2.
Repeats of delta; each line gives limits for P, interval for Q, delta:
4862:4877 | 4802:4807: 31.0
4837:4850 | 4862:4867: 30.6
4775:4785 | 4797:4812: 32.3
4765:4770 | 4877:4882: 29.4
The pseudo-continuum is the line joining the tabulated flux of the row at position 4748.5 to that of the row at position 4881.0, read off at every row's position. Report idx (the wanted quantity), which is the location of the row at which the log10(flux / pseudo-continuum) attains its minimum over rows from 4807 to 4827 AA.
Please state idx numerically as 4808.5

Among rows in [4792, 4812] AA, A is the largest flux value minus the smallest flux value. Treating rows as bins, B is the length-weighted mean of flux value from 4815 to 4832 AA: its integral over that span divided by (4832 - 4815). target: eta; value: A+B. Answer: 17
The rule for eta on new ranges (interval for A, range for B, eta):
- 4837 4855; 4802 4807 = 19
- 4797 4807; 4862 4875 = 15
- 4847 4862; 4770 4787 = 21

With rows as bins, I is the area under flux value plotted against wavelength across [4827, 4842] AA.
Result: 227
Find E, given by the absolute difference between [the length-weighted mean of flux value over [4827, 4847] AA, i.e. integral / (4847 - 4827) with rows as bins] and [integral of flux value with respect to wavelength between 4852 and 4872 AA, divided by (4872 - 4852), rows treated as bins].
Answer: 0.34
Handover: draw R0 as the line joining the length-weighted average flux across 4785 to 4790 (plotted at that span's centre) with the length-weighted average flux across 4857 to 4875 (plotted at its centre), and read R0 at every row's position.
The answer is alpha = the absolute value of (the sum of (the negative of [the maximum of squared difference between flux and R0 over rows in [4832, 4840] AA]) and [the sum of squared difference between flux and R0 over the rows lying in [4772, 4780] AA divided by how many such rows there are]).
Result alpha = 0.5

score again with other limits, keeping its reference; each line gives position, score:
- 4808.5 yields -0.03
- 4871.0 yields -0.04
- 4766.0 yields -0.04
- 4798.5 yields 0.00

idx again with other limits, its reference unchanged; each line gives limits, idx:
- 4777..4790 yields 4788.5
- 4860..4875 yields 4866.0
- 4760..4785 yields 4763.5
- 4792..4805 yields 4796.0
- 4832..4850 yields 4841.0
